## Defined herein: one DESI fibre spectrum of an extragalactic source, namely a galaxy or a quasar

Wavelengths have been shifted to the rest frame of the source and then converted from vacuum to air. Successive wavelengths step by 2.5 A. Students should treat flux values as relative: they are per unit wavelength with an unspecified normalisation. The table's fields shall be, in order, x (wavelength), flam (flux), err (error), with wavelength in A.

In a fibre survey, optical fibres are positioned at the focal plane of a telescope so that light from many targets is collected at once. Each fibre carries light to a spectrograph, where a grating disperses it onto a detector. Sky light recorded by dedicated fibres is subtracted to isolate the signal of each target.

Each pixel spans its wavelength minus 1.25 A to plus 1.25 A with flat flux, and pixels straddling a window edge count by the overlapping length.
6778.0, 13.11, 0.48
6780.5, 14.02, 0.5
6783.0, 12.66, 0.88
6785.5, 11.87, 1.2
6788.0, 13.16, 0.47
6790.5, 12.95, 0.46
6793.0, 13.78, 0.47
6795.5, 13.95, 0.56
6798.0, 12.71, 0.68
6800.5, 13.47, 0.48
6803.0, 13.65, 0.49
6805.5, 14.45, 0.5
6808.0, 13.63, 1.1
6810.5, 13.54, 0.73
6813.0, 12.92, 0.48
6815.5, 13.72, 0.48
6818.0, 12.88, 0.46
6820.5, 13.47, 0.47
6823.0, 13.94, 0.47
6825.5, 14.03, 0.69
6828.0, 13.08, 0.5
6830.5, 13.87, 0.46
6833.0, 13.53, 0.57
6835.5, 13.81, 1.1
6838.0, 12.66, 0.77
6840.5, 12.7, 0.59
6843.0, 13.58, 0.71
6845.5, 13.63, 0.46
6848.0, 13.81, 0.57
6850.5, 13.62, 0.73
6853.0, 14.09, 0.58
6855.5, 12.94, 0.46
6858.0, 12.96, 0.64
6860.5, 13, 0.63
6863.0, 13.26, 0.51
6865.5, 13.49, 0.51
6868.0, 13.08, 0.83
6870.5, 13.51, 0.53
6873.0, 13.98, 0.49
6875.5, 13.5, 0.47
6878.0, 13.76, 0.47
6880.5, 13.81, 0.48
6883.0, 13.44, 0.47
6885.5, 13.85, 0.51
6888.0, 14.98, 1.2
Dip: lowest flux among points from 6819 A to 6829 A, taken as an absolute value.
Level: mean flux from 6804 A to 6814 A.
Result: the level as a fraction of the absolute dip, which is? 1.04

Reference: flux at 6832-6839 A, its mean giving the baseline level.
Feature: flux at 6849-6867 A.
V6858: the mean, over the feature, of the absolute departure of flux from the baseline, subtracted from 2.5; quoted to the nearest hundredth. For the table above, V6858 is 2.16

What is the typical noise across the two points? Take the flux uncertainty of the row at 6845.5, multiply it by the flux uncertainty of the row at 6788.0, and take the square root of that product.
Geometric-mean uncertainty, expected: 0.46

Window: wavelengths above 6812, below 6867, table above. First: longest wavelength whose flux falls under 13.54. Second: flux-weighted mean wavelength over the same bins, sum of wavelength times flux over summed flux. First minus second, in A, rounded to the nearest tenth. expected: 26.3 A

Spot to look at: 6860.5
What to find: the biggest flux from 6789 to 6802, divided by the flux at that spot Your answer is 1.07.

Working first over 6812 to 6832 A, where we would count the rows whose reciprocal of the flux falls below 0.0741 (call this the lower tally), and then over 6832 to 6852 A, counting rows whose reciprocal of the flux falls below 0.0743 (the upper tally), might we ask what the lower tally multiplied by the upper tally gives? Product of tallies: 24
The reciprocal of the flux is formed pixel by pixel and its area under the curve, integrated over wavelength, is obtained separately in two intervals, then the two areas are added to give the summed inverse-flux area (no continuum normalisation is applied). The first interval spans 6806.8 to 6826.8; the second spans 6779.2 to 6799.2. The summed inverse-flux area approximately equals 3.008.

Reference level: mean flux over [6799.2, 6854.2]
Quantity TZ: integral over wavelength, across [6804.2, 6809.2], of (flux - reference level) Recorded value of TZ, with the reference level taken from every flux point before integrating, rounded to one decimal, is 2.5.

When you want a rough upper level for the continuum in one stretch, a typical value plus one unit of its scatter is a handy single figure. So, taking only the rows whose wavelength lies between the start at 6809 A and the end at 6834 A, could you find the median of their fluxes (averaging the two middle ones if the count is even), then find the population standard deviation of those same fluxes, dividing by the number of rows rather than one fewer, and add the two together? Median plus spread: 13.9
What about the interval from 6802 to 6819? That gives 14.1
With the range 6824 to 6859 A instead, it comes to 14.1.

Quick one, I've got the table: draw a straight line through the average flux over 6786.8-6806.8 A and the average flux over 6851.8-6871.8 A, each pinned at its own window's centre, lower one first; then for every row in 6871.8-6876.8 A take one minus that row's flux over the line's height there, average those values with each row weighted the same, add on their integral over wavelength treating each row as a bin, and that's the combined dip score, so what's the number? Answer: -0.22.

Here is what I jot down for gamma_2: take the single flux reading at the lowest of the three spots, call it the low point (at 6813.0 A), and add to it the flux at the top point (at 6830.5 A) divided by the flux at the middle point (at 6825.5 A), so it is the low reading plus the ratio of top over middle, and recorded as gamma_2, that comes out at 13.9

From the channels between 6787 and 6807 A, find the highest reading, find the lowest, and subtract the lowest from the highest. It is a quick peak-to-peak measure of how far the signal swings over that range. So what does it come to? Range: 1.7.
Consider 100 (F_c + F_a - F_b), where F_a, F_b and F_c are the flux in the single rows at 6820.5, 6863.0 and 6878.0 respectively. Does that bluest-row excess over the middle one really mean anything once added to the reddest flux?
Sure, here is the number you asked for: 1397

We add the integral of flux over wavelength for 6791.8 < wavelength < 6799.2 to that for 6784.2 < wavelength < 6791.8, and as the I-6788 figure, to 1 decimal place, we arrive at 196.0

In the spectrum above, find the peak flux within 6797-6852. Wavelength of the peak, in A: 6805.5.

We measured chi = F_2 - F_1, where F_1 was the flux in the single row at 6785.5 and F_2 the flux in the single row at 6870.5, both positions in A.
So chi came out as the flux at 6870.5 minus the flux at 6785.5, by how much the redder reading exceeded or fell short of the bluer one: 1.64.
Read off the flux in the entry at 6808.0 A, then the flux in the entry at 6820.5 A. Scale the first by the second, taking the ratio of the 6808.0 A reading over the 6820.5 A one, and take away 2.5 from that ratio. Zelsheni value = -1.49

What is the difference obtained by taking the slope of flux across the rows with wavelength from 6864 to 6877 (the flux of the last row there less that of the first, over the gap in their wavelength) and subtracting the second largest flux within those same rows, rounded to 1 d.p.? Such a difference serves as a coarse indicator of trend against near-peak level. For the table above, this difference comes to -13.5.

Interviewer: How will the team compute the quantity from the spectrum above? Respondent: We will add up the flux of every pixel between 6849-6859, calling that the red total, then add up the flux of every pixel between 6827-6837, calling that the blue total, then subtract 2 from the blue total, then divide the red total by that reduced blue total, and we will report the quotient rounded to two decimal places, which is 1.03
